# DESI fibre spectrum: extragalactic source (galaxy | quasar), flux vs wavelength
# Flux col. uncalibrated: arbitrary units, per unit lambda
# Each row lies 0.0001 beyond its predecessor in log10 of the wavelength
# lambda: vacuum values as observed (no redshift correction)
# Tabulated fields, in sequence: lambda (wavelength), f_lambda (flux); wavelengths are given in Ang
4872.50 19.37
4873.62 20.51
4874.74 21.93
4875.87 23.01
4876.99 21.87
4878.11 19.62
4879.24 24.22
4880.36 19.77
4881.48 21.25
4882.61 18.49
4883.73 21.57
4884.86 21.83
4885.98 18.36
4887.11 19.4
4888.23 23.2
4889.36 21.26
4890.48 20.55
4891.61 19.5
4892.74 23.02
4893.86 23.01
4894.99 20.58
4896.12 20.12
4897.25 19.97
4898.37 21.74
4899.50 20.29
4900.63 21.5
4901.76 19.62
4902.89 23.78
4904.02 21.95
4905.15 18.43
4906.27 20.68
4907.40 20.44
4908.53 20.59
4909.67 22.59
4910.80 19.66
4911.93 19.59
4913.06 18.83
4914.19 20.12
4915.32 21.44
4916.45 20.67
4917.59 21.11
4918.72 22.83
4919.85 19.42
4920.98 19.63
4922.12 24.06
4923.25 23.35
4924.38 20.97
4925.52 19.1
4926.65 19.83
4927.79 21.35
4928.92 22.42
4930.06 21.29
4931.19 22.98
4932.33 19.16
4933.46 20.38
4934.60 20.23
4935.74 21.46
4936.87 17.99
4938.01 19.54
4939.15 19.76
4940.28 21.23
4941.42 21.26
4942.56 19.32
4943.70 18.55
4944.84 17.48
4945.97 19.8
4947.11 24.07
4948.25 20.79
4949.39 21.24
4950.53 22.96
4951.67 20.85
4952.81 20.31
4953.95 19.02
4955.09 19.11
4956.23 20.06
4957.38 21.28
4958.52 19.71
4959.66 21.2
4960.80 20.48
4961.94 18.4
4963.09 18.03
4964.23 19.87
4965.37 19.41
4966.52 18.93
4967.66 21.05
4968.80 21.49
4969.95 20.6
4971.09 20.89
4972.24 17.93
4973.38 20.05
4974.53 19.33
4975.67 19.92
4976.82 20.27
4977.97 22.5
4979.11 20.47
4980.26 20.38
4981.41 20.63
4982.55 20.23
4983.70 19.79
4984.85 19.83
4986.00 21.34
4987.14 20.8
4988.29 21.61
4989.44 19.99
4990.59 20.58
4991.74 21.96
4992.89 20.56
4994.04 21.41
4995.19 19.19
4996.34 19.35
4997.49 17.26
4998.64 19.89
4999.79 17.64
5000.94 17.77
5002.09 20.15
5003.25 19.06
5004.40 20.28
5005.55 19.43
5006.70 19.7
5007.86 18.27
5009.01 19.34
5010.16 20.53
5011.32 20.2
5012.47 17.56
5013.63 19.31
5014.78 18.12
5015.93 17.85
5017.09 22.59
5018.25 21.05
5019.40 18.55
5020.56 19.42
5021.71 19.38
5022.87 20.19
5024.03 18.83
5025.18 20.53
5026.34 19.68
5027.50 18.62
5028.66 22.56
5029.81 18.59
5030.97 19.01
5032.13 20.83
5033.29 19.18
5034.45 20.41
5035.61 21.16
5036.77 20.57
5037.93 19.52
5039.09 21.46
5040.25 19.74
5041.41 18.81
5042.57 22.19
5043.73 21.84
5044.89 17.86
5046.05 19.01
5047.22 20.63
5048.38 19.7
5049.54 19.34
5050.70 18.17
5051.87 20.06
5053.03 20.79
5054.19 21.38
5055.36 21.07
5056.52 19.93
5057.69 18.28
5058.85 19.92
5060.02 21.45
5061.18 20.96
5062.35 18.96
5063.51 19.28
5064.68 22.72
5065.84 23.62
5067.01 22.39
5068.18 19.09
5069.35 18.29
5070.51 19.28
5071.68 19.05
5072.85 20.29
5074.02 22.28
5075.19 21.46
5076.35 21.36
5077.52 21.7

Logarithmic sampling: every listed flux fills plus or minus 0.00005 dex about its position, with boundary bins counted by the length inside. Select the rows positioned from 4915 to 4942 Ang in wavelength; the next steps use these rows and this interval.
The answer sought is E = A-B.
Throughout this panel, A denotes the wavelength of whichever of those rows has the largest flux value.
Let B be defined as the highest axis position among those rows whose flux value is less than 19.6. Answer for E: -15.9 Ang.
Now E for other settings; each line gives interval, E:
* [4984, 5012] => -17.3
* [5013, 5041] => -20.8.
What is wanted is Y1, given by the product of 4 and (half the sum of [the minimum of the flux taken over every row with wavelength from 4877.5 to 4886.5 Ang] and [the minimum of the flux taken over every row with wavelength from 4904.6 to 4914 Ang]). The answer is 73.6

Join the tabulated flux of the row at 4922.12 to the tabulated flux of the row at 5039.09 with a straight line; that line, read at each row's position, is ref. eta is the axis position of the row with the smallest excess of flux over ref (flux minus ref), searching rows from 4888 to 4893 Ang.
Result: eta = 4891.61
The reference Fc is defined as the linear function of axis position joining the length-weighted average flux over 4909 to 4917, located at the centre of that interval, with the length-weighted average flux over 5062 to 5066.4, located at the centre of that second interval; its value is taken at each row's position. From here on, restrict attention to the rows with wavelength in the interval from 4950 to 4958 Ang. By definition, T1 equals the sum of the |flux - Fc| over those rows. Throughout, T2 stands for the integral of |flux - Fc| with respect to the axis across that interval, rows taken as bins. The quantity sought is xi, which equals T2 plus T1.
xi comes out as 15.5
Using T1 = 7.3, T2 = 8.2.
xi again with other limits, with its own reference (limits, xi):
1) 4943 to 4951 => 26.8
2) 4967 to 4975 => 13.6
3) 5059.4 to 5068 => 21.9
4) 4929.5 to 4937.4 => 18.1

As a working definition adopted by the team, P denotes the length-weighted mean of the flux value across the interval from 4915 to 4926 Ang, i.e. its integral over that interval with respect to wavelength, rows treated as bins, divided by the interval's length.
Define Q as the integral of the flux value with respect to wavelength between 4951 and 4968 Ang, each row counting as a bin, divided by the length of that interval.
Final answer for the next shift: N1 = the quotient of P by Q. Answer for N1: 1.07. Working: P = 21.3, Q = 19.8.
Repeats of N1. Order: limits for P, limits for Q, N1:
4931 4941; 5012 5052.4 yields 1.02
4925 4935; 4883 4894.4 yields 0.98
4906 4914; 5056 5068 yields 0.98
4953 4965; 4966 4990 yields 0.97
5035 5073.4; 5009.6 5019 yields 1.03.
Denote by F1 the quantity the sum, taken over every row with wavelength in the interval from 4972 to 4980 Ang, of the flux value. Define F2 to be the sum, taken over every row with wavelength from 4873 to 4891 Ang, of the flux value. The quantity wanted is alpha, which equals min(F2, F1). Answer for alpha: 140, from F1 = 140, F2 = 337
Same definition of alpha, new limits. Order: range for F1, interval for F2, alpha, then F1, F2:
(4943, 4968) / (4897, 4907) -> 188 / 443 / 188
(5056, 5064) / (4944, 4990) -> 139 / 139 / 812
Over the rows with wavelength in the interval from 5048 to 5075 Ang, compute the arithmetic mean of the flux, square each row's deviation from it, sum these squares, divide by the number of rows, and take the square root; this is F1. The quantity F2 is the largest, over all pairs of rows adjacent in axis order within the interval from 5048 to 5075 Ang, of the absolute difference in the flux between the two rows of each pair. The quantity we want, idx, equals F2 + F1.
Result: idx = 4.9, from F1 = 1.48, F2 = 3.4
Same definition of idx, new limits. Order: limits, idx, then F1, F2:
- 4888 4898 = 4.9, 1.37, 3.5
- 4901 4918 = 5.5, 1.36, 4.2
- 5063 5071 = 5.4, 2.00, 3.4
